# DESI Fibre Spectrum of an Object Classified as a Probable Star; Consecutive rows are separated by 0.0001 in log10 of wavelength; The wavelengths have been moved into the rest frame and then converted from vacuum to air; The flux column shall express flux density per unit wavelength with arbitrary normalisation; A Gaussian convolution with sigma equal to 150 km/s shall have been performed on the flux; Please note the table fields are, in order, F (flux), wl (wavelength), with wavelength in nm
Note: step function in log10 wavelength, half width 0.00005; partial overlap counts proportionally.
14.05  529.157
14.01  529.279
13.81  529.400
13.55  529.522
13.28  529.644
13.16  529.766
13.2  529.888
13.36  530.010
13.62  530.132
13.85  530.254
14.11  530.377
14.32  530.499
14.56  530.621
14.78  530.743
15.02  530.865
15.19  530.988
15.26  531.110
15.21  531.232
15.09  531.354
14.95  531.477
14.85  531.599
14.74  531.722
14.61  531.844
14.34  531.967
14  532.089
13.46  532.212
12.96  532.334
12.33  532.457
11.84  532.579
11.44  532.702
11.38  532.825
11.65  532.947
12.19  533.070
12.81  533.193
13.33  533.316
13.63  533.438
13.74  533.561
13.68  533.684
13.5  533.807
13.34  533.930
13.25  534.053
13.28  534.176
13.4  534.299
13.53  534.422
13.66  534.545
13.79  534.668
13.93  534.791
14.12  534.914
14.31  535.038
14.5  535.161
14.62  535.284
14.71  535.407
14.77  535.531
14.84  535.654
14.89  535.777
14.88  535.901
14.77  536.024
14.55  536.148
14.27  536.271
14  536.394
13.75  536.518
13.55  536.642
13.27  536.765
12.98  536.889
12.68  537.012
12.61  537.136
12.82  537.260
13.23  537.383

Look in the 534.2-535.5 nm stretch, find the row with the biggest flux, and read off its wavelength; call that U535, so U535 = 535.407 nm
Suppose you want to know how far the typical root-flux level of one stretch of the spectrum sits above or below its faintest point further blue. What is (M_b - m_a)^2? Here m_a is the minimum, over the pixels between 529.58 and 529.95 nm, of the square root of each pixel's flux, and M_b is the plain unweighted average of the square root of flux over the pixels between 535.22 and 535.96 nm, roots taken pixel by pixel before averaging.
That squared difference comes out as 0.047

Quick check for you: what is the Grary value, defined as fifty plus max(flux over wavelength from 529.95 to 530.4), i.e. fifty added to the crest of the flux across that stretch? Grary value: 64.1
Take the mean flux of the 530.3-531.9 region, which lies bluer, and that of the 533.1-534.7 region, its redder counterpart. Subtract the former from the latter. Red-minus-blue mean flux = -1.4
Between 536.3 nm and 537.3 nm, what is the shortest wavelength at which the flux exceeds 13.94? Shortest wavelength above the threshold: 536.394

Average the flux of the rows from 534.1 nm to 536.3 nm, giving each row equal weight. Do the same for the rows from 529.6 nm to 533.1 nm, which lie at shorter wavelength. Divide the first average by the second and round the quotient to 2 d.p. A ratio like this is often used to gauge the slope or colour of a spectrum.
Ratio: 1.04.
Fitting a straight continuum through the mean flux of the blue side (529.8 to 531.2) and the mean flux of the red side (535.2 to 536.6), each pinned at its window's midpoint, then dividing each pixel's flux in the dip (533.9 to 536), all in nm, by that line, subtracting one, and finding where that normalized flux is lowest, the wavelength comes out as 534.053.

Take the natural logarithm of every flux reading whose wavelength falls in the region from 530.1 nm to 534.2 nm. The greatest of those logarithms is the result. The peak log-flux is 2.73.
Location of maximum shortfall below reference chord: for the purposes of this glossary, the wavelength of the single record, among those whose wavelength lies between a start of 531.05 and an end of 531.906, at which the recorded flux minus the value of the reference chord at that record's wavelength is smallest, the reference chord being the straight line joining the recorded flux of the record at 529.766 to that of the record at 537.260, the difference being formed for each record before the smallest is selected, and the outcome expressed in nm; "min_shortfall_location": 531.844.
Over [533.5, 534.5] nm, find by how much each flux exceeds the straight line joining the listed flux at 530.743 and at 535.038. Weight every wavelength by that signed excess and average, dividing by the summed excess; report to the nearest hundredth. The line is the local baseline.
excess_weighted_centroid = 534.01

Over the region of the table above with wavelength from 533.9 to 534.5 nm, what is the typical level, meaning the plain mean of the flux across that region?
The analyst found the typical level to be 13.4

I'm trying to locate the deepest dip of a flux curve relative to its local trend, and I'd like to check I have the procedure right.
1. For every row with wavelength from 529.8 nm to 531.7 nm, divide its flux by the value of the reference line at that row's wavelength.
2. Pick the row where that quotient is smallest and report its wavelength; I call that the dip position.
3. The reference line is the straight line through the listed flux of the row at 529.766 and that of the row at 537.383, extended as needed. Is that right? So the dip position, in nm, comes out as 529.888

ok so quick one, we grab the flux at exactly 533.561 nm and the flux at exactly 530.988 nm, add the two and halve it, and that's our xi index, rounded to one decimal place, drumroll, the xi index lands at 14.5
